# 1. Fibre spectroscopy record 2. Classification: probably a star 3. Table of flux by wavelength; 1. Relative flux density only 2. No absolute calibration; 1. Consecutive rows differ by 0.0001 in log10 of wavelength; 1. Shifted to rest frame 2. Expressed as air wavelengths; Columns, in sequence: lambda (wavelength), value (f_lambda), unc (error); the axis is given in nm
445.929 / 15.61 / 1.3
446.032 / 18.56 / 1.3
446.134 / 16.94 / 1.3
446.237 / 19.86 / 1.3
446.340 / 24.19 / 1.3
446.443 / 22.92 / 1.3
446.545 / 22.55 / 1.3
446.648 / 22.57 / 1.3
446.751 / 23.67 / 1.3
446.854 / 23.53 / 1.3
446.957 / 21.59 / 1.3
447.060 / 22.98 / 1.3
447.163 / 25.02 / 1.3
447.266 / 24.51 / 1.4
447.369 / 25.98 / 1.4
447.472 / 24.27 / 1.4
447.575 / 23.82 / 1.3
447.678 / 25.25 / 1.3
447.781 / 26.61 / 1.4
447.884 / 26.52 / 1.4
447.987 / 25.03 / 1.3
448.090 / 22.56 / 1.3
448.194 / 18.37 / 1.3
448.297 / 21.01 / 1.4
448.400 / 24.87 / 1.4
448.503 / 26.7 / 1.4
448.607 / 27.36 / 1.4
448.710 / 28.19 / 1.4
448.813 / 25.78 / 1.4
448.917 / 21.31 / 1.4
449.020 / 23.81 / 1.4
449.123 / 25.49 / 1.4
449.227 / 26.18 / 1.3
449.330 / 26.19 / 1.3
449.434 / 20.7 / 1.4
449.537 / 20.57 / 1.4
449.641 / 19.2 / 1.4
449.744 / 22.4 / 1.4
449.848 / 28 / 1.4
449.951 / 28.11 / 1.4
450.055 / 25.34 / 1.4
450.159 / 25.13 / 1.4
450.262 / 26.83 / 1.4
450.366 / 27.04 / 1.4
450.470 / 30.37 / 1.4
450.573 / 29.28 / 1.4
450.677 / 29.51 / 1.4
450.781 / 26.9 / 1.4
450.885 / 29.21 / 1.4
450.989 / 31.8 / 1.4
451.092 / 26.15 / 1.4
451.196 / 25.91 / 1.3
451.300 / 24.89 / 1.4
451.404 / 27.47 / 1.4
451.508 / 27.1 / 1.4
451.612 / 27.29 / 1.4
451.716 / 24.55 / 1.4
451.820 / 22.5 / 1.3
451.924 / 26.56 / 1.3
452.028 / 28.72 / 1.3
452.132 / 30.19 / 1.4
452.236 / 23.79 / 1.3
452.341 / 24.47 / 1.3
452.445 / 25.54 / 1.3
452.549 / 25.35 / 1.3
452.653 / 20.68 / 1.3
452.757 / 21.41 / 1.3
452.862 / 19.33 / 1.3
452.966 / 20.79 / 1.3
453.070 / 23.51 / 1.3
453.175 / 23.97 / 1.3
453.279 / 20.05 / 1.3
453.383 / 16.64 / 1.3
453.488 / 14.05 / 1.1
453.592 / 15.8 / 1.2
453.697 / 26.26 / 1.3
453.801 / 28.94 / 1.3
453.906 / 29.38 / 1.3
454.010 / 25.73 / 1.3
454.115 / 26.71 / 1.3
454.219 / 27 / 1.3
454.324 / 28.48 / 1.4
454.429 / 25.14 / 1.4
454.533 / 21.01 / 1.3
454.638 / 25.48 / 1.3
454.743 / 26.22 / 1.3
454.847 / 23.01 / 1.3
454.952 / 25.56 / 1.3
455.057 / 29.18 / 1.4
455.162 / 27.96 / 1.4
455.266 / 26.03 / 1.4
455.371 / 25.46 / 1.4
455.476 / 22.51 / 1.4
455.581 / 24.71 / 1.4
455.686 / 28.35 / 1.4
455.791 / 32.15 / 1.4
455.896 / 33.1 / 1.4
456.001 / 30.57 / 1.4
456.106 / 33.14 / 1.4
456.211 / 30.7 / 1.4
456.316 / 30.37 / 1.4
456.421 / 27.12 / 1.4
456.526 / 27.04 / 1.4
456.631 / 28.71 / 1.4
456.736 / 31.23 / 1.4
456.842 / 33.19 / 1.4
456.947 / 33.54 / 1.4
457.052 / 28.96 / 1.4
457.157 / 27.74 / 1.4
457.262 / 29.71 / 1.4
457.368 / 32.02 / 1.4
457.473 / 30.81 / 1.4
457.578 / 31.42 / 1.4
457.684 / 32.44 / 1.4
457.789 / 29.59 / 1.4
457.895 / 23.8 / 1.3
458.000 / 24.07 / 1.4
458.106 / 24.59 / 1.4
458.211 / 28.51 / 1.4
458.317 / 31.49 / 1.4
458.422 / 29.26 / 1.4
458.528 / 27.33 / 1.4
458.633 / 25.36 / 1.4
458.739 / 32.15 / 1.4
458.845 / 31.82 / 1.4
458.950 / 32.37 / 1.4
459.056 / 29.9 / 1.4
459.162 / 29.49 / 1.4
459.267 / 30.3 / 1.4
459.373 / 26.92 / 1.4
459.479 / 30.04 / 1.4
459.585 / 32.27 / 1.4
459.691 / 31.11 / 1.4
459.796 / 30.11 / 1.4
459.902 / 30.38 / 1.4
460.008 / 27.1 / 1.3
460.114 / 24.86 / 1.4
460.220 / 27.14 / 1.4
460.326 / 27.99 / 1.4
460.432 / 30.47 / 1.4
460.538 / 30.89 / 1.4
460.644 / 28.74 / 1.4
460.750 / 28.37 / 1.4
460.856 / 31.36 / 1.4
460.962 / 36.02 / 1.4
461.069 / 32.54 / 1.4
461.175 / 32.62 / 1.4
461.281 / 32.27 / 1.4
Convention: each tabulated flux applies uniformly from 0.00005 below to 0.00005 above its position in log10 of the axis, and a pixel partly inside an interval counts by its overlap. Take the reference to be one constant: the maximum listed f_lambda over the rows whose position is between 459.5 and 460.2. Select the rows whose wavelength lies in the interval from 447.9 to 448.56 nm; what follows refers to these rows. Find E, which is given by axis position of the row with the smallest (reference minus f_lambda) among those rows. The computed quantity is 448.503 nm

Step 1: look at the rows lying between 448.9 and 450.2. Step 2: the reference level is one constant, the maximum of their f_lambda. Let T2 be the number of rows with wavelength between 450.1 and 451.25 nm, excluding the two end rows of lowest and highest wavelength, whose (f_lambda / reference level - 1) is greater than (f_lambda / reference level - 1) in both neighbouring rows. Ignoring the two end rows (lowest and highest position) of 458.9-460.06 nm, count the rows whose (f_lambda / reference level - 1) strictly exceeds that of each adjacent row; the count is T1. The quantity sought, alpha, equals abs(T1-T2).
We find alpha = 0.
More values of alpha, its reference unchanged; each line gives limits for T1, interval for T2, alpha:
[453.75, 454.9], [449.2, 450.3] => 1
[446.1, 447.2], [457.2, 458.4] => 0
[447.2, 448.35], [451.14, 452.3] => 1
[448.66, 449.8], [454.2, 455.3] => 2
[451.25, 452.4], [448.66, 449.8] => 2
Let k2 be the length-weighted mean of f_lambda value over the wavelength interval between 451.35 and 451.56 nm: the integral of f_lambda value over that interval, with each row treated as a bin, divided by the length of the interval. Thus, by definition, 27.2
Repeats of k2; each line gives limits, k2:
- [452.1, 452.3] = 26.4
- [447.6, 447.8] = 25.6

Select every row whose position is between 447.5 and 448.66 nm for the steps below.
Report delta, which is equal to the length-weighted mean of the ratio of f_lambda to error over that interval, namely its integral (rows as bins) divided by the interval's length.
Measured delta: 18.0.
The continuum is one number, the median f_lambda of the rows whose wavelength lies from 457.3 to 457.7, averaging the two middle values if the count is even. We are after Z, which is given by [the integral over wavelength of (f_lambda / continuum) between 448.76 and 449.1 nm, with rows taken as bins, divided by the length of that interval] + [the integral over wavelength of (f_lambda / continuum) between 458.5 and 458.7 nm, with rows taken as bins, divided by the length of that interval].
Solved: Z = 1.59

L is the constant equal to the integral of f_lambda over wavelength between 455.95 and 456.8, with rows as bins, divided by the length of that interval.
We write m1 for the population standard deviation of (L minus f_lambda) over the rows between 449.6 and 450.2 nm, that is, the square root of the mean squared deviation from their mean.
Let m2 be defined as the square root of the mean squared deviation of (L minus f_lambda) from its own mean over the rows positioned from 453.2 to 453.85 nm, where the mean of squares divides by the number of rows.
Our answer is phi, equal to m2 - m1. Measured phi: 2.4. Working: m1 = 3.13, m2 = 5.52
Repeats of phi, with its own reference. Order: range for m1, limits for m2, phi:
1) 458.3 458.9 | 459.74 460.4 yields -0.6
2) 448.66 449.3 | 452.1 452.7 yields 0.7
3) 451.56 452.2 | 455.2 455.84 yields 0.5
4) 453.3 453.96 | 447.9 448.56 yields -3.7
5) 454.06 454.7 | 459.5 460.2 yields 0.2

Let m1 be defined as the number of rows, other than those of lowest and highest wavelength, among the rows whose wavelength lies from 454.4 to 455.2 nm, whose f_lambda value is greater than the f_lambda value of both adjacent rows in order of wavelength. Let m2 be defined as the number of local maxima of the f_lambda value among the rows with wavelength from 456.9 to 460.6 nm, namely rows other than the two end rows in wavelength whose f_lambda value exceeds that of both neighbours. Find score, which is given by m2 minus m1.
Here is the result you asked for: 6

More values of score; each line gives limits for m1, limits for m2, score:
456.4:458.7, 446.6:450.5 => 3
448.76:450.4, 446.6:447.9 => 2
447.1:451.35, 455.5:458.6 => -2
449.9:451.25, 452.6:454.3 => 0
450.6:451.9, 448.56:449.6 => -1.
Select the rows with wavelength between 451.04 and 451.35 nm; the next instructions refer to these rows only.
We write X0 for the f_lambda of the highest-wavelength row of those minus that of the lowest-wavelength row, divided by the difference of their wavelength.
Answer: -6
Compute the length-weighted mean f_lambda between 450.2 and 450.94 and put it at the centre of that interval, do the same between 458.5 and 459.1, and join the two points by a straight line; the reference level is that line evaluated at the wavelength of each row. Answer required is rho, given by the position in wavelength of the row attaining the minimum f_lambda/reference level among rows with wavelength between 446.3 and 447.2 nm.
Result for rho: 446.957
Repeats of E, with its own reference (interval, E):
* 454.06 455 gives 454.324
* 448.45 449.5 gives 448.710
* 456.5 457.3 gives 456.947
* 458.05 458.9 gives 458.739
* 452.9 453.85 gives 453.801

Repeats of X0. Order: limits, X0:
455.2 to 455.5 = -17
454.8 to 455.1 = 29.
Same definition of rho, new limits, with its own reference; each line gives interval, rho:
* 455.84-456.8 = 456.526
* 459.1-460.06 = 459.373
